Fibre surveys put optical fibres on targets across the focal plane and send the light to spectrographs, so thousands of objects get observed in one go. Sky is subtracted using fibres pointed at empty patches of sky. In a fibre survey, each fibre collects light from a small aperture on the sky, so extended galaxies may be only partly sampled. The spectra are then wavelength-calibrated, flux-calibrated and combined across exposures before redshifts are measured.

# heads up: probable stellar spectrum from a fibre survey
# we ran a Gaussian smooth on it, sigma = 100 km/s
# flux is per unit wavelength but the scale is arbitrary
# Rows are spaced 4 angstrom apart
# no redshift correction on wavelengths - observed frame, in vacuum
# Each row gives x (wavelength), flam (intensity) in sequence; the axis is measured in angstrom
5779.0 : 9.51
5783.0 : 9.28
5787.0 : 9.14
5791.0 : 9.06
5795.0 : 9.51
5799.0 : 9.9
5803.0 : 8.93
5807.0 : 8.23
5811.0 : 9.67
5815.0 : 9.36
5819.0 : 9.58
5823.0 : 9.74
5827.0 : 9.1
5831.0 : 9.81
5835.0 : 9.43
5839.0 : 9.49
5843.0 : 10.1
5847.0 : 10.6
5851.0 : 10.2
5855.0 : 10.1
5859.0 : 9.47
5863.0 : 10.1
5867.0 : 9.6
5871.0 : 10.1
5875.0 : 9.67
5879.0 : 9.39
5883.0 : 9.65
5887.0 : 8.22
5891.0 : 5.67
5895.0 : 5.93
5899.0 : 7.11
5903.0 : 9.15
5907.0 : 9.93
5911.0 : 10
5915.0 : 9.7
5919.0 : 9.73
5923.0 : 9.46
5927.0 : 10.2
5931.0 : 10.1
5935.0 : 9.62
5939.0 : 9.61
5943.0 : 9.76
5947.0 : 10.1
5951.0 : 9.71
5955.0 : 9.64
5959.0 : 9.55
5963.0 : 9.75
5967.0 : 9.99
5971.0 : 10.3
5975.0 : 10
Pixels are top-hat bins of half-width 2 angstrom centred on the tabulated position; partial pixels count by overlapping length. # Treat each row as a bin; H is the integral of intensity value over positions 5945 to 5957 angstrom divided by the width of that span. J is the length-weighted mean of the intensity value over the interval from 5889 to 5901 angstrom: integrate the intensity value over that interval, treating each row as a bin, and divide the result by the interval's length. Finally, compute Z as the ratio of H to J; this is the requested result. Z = 1.57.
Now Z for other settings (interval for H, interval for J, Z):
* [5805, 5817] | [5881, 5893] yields 1.16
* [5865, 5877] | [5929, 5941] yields 1.00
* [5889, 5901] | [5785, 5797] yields 0.68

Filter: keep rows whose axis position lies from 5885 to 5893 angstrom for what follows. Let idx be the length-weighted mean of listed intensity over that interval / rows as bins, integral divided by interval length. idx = 6.9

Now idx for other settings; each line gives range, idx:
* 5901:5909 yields 9.5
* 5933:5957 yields 9.7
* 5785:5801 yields 9.4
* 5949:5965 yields 9.7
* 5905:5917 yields 9.9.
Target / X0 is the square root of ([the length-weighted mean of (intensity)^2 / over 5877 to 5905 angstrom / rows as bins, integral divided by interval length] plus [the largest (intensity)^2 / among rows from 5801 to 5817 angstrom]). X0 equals 12.6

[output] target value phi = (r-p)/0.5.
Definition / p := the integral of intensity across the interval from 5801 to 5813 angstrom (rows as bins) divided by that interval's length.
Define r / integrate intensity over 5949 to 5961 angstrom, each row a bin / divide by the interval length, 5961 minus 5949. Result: 1.4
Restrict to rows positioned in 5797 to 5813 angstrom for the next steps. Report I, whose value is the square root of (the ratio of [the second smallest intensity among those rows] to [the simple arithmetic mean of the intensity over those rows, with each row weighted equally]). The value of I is 0.99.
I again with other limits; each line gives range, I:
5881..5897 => 0.90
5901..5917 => 1.00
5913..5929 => 1.00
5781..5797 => 0.99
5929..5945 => 0.99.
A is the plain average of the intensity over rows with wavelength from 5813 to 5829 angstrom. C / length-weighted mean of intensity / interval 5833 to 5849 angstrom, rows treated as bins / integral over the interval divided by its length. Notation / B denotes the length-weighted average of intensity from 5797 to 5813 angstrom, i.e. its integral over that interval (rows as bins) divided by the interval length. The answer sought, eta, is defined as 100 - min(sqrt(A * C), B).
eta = 90.8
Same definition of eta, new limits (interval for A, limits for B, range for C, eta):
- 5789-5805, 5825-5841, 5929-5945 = 90.5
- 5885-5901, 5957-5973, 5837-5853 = 91.8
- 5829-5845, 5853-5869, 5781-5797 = 90.5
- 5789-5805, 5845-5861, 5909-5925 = 90.5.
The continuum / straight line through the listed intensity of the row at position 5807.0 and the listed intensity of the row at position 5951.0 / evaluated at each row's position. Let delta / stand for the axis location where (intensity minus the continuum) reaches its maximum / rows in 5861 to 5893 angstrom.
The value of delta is 5863.0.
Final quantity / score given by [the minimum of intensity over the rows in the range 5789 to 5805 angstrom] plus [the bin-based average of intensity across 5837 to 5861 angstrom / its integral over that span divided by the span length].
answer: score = 18.9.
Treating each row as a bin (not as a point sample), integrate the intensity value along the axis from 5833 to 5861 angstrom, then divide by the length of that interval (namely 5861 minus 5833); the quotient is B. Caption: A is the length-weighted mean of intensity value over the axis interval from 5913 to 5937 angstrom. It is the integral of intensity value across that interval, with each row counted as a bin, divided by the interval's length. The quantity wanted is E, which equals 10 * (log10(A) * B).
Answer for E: 98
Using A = 9.80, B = 9.91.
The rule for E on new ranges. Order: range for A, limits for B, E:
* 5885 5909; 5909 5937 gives 87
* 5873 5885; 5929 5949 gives 97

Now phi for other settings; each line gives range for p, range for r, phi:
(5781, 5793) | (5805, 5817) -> -0.1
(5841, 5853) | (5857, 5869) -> -1.2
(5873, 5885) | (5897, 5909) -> -1.7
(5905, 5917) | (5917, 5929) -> -0.2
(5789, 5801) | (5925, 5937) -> 1.0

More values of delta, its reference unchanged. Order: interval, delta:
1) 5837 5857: 5847.0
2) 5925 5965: 5927.0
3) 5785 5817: 5799.0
